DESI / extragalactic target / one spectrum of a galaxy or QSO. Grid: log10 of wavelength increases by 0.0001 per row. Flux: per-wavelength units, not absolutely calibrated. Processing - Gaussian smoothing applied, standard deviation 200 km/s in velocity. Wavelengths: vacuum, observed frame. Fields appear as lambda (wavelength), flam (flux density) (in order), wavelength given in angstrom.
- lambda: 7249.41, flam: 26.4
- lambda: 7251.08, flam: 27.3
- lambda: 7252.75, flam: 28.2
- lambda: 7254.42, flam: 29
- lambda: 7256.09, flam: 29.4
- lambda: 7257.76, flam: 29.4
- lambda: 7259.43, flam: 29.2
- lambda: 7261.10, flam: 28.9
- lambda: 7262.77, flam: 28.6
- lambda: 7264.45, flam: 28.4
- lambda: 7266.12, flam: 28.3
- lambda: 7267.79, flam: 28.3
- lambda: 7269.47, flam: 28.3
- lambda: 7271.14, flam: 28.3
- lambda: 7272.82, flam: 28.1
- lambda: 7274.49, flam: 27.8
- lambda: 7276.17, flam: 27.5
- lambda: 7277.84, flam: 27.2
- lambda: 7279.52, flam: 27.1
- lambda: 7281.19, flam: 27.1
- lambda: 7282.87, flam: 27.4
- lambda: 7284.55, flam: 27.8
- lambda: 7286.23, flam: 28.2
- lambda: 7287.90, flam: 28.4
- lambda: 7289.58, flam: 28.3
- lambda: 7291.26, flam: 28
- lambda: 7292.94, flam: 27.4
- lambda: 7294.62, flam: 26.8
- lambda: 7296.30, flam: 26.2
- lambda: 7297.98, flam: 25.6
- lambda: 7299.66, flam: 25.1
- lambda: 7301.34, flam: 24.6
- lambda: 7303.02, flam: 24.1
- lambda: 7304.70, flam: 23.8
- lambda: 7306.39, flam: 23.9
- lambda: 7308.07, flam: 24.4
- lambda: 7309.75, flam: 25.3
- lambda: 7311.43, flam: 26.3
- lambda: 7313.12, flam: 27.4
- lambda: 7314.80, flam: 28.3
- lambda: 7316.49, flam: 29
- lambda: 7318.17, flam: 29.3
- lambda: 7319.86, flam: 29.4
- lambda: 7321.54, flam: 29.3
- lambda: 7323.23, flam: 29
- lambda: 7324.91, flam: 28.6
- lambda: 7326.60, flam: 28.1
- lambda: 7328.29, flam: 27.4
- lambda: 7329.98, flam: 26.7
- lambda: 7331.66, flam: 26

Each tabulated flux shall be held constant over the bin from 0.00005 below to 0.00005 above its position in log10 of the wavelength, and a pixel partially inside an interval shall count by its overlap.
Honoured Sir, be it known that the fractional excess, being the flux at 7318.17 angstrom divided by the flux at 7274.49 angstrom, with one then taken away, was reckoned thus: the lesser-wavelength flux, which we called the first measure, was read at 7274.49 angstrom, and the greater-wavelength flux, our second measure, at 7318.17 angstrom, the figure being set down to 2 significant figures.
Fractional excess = 0.054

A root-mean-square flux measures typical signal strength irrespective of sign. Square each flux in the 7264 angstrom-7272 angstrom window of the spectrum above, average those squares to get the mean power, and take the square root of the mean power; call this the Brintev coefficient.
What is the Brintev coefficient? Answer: 28.3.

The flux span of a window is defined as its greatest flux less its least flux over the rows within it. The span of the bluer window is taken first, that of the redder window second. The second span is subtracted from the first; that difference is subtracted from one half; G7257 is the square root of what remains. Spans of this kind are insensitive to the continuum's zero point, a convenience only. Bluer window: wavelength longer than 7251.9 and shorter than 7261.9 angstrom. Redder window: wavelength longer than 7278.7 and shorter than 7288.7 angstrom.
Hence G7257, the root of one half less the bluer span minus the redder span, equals 0.8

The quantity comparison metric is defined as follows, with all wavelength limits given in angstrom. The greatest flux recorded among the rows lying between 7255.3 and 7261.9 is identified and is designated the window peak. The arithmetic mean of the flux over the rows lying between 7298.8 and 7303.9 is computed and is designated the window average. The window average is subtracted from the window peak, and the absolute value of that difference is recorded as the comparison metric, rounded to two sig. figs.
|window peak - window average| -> 4.8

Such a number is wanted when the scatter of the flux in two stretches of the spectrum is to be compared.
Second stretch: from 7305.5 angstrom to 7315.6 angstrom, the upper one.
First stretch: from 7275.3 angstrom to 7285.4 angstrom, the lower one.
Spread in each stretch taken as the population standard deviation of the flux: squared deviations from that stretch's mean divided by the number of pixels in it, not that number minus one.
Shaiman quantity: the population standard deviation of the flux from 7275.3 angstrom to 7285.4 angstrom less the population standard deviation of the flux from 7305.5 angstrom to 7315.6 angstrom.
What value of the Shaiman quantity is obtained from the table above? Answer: -1.3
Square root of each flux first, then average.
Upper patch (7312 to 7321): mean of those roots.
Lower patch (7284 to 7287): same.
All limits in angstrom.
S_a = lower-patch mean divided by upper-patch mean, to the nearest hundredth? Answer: 0.99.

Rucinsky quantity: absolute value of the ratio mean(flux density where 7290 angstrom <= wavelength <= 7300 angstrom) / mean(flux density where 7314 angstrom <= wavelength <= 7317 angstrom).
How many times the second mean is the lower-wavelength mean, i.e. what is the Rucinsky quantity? 0.93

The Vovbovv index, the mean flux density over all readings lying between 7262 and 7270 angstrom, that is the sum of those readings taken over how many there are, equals 28.4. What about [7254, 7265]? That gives 29.0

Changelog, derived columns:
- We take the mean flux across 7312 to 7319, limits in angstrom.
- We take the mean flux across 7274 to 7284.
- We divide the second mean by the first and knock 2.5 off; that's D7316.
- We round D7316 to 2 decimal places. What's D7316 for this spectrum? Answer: -1.54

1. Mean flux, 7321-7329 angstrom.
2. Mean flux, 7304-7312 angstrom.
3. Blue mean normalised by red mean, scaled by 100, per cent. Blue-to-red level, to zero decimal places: 87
